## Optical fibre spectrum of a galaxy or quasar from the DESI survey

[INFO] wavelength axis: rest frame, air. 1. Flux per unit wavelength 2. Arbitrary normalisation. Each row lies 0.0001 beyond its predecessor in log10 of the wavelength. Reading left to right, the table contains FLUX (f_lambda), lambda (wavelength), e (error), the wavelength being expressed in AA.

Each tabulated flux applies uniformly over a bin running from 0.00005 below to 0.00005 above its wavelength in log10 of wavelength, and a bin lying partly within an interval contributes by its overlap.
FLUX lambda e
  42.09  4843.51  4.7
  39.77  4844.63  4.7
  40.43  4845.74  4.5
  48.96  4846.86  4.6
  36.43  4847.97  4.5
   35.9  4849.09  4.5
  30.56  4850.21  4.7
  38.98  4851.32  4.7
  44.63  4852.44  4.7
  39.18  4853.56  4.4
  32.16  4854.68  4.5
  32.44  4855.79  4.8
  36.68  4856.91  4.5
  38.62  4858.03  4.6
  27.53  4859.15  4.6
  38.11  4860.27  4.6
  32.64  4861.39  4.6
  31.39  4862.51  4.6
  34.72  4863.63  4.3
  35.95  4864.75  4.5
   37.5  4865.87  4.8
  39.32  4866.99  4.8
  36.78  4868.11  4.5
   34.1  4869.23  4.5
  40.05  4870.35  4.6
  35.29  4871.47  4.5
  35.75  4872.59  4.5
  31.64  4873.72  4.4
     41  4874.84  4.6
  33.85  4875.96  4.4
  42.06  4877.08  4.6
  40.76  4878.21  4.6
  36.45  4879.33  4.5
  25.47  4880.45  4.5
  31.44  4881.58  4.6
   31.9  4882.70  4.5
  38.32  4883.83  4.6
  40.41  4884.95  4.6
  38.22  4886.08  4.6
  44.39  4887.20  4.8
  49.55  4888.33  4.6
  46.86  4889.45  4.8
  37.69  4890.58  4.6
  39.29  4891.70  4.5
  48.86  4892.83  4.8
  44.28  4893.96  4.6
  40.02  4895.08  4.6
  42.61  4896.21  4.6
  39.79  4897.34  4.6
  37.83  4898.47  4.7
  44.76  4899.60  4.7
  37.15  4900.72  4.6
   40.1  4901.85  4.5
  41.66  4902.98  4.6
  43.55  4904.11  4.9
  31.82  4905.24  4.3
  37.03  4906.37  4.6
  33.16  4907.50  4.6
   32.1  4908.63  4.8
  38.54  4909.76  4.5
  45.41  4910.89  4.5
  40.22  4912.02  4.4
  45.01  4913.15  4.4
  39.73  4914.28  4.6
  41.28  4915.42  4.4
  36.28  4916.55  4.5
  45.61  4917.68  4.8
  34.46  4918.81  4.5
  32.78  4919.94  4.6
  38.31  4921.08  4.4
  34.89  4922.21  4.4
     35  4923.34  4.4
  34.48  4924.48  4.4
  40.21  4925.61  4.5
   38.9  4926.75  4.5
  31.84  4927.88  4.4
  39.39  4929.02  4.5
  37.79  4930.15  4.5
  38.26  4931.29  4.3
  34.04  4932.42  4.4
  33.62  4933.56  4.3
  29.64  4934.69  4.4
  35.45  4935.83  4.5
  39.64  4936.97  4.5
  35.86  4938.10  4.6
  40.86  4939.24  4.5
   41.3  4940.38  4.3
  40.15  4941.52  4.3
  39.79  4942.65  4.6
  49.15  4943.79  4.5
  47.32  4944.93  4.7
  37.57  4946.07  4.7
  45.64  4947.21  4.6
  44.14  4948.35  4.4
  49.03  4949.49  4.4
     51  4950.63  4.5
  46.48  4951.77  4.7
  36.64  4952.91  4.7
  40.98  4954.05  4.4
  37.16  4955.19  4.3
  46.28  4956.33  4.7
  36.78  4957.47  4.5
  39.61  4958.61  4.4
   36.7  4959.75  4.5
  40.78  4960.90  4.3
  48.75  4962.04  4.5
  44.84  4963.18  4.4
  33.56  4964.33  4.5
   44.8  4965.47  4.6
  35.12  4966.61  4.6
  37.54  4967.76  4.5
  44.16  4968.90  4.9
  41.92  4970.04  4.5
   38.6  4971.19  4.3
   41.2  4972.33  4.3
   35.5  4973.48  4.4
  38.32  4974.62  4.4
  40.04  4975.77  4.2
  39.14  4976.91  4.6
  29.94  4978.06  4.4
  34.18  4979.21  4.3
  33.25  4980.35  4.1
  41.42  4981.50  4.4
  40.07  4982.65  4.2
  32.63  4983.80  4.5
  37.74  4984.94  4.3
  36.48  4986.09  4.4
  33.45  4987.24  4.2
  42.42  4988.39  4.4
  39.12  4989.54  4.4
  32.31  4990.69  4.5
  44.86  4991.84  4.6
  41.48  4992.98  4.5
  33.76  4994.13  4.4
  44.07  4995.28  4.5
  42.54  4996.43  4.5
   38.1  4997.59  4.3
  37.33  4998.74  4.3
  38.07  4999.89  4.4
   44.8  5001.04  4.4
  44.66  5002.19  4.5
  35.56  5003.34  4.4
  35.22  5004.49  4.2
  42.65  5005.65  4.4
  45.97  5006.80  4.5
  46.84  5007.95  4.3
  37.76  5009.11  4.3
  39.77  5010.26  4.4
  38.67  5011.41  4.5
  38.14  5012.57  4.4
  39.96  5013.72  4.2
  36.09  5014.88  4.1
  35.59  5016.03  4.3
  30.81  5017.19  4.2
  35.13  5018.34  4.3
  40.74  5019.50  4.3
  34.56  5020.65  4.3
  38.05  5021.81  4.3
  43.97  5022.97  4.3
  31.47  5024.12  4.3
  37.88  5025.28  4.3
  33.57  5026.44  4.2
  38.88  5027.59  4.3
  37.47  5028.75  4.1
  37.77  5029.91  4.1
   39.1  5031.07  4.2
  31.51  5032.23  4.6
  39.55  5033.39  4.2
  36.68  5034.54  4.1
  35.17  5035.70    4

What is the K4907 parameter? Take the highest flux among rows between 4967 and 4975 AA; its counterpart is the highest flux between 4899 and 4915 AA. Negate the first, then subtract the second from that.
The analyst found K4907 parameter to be -90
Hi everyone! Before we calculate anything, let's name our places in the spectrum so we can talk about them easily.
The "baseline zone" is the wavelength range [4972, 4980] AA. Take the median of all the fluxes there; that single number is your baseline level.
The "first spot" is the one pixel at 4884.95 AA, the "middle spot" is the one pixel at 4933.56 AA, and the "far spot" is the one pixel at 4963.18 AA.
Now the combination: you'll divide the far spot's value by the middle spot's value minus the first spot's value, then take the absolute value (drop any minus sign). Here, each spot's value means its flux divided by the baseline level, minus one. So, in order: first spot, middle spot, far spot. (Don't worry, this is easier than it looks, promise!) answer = 1.0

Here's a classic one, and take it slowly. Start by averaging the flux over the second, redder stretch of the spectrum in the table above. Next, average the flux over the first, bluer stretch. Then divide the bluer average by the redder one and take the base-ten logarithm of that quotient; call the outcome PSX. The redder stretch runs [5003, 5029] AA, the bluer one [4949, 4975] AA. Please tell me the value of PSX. 0.034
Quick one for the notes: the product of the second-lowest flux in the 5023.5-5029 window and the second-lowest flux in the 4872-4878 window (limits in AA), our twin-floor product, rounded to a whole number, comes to 1136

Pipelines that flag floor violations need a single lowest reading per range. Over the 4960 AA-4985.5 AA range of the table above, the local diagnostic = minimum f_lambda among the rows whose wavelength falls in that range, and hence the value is 29.94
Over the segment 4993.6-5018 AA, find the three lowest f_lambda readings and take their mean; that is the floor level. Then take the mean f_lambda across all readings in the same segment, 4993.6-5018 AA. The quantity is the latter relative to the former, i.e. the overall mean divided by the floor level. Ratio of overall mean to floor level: 1.18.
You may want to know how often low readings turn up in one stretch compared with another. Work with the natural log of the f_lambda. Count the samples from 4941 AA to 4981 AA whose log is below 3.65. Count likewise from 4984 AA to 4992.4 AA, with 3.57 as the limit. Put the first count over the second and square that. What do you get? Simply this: 42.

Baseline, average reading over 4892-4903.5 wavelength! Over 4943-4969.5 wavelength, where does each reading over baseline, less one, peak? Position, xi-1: 4950.63 AA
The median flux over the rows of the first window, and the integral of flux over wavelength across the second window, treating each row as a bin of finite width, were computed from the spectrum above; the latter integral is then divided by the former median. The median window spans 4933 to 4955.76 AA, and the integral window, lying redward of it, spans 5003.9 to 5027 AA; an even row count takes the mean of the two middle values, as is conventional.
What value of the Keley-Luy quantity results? 21.7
